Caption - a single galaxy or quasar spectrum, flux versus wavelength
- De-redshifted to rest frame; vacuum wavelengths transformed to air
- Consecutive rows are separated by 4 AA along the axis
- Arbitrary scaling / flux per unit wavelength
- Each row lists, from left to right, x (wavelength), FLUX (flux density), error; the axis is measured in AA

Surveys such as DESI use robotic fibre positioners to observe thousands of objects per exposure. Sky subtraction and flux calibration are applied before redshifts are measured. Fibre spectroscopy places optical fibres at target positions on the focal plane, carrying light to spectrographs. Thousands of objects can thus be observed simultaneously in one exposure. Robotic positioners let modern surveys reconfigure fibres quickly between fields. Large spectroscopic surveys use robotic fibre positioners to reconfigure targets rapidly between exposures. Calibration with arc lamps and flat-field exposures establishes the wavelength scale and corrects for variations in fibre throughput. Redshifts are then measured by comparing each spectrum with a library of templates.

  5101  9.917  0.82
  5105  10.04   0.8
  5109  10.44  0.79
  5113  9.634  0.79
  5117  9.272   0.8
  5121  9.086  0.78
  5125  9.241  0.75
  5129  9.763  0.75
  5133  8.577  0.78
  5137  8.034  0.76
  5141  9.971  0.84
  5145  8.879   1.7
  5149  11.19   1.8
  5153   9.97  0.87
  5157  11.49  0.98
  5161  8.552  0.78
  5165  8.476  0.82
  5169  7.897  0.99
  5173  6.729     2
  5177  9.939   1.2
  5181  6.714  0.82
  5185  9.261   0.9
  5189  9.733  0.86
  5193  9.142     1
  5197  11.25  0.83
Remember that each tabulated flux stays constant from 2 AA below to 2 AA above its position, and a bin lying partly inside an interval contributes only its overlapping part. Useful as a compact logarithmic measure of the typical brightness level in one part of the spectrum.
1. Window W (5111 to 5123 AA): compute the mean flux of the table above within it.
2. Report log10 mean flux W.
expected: 0.97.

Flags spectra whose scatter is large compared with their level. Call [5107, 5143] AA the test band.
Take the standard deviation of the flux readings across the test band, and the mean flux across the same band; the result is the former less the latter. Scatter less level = -8.6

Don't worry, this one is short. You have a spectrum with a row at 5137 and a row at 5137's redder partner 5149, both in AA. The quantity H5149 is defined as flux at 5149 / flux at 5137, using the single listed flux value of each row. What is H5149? 1.39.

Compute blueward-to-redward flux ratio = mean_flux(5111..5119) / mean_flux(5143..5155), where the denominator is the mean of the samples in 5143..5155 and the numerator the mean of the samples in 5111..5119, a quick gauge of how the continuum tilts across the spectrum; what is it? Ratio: 0.94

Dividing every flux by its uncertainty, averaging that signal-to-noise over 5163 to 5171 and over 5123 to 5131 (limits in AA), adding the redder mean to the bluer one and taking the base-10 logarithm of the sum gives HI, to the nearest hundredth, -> 1.34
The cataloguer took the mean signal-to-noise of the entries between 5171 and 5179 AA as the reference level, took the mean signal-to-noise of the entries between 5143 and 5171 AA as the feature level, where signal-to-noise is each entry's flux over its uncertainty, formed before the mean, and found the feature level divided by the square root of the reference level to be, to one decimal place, 3.8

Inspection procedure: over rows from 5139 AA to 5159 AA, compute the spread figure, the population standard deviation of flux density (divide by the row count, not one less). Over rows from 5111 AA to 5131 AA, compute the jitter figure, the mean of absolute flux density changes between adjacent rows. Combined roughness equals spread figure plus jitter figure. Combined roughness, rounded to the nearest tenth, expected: 1.2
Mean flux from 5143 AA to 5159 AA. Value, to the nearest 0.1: 10.4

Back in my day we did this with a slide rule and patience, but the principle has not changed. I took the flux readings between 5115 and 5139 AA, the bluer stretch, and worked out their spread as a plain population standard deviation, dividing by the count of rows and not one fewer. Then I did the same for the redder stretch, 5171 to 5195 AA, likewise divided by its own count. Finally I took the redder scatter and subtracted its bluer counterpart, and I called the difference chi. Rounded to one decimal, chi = 0.8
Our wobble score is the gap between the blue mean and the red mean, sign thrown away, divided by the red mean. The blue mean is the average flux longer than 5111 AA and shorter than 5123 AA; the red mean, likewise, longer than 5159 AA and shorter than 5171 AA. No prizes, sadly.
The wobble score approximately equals 0.12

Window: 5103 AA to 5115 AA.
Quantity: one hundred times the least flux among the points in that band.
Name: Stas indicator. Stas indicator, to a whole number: 963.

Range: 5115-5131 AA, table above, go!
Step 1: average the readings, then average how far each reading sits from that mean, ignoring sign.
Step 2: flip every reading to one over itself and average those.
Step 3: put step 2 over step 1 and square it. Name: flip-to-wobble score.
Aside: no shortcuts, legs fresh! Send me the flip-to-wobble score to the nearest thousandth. 0.257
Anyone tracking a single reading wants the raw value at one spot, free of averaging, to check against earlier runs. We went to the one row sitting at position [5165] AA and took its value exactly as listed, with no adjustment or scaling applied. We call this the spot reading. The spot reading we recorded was 8.476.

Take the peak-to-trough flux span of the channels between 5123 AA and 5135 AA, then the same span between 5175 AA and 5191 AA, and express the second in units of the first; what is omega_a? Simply 2.7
